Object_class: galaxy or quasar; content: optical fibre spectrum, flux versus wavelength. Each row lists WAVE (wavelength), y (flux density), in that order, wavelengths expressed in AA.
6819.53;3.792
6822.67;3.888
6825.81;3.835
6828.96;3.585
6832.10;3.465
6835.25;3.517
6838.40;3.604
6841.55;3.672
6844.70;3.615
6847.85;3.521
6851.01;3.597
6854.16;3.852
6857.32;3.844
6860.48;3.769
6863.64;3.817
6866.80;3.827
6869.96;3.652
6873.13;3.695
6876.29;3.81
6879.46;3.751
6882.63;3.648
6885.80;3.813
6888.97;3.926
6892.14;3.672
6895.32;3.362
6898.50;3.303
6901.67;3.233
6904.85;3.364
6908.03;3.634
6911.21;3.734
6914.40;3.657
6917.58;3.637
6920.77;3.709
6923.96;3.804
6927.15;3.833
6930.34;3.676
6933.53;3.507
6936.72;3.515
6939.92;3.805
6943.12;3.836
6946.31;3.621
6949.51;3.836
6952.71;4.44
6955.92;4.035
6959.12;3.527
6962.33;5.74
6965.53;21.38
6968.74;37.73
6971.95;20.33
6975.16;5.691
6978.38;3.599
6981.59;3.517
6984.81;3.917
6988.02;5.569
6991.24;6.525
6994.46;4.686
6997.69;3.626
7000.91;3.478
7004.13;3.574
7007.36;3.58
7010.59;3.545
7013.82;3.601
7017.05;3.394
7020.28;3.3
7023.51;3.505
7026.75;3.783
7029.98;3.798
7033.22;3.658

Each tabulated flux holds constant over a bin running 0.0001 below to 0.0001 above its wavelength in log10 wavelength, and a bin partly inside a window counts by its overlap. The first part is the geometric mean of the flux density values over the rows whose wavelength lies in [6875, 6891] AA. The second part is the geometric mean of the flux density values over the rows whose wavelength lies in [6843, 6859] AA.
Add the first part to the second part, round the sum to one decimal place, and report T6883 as 7.5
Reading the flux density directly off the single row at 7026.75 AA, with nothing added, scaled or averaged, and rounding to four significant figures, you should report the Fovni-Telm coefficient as 3.783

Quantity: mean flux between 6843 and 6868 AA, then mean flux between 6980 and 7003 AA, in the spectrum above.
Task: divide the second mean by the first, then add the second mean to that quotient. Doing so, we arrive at 5.7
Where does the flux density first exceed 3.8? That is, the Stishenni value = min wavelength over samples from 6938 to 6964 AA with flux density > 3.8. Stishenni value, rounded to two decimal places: 6939.92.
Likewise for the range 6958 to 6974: 6962.33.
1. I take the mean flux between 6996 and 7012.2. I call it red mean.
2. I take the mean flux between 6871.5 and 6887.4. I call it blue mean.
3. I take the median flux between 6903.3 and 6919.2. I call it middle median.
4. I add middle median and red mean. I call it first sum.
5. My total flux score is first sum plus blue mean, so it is 10.9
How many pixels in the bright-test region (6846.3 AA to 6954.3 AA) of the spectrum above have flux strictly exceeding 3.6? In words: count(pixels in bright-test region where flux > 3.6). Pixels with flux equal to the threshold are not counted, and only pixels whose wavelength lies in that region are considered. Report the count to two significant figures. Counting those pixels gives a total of 26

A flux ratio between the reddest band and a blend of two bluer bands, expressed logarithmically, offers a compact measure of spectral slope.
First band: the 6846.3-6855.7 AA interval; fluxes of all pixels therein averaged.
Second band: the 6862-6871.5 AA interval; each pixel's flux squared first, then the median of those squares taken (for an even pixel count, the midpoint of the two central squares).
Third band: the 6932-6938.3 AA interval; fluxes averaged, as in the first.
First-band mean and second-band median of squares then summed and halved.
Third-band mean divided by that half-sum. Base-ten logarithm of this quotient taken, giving -0.414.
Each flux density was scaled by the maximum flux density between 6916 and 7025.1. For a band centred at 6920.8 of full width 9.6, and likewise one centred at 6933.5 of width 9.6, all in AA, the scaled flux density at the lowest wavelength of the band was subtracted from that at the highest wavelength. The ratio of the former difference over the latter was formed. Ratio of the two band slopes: -1.0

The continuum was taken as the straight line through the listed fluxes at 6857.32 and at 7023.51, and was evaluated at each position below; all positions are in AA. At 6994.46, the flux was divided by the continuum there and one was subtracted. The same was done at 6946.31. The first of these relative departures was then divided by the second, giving -28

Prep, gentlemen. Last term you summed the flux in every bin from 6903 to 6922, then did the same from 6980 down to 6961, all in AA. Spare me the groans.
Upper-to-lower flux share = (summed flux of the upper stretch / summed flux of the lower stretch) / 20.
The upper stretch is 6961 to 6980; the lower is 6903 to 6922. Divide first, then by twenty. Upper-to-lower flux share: 0.217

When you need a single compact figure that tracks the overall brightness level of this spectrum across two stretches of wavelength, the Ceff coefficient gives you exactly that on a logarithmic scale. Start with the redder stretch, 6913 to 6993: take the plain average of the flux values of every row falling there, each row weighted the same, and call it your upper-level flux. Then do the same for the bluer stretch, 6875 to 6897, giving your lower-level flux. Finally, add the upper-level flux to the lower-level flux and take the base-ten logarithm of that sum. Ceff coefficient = 1.02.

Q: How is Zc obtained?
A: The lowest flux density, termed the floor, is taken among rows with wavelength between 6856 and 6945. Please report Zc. 3.233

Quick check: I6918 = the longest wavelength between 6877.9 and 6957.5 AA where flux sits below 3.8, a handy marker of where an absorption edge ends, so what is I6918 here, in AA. 6946.31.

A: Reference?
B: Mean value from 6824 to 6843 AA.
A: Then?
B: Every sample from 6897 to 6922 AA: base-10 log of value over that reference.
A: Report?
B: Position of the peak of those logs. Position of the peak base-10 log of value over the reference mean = 6911.21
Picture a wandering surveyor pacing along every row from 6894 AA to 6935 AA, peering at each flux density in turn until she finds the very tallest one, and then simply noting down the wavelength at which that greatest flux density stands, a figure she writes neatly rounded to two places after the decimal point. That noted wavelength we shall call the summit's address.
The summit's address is 6927.15 AA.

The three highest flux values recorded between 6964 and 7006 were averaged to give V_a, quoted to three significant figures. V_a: 26.5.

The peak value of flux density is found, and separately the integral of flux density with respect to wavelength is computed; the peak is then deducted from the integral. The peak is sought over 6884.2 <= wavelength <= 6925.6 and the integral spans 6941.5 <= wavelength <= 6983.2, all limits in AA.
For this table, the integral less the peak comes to 385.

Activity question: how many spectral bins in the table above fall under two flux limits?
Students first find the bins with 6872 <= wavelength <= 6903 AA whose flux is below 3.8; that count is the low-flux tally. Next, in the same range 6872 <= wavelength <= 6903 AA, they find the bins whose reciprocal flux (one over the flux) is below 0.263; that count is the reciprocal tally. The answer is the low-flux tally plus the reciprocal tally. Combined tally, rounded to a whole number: 10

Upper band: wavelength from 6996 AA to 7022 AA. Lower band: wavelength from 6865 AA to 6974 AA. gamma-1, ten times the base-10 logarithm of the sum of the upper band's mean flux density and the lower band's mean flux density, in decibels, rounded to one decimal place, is 9.7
